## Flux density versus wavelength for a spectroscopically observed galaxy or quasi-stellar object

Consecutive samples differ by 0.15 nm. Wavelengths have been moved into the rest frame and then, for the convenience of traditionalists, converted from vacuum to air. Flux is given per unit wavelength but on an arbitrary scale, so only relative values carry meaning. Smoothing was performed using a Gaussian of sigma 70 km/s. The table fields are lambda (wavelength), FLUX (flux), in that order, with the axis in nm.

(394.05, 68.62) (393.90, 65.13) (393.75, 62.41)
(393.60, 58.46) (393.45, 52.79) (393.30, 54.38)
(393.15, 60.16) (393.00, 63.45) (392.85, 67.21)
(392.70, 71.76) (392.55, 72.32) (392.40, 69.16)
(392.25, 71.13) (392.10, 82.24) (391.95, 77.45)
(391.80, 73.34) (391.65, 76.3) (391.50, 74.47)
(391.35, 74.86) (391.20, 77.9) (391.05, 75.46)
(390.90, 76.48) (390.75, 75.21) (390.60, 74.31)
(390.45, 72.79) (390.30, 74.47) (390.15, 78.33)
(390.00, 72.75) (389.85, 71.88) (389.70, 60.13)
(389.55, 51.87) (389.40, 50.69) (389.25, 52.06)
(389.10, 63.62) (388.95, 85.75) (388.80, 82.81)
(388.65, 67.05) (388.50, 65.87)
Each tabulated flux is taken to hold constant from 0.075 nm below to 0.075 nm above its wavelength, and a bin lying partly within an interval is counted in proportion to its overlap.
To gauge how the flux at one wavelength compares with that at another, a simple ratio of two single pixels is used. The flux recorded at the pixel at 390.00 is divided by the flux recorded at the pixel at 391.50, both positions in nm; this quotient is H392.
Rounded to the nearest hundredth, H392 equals 0.98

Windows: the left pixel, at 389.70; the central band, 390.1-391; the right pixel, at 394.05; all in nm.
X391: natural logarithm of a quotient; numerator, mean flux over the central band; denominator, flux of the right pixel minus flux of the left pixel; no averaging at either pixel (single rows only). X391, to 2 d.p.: 2.18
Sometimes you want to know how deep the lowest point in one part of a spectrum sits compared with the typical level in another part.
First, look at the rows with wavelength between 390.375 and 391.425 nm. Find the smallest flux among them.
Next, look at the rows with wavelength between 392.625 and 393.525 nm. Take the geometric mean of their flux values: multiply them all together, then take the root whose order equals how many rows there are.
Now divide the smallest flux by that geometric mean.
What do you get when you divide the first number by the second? 1.19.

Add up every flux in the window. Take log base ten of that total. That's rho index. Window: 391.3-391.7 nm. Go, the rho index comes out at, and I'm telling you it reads 2.35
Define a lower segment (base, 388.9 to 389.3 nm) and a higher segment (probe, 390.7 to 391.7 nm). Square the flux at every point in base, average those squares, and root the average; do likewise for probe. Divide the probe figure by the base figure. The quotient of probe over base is 1.11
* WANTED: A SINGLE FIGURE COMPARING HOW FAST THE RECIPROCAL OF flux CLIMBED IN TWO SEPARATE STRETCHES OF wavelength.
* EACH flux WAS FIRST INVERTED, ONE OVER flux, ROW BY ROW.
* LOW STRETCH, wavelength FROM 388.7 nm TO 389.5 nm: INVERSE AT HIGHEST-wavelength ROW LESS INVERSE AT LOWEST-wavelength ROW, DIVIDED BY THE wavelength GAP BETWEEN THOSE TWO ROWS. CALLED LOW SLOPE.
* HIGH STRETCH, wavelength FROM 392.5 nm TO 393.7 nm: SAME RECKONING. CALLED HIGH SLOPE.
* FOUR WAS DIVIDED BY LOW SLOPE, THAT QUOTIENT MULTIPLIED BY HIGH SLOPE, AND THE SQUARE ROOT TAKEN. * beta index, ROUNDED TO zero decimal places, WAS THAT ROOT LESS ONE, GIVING 0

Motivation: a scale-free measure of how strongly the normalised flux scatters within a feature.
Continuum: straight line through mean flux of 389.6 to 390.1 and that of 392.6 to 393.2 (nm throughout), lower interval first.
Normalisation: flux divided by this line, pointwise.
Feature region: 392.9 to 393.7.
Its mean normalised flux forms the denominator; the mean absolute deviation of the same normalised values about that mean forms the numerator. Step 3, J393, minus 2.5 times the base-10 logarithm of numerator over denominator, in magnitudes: 3.1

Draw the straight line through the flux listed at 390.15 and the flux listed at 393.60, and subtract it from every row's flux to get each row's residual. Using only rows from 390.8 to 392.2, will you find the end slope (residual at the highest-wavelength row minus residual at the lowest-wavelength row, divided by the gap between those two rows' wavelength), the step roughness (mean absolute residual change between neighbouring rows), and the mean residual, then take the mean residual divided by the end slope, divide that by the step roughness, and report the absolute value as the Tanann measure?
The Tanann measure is 0.21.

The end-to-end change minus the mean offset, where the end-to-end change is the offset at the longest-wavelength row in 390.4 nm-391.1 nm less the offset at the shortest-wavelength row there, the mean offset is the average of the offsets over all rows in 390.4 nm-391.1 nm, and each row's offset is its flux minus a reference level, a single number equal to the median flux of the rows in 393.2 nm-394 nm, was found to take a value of -14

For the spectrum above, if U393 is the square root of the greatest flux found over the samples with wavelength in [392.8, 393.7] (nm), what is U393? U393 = 8.2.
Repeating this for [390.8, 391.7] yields 8.8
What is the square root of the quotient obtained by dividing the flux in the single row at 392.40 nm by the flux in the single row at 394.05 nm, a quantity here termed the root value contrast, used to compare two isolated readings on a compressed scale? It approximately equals 1.00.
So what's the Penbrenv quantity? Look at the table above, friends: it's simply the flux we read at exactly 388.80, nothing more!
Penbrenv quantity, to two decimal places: 82.81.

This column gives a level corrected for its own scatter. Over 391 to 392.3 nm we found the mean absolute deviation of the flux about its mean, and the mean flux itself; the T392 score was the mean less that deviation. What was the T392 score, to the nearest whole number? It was 74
